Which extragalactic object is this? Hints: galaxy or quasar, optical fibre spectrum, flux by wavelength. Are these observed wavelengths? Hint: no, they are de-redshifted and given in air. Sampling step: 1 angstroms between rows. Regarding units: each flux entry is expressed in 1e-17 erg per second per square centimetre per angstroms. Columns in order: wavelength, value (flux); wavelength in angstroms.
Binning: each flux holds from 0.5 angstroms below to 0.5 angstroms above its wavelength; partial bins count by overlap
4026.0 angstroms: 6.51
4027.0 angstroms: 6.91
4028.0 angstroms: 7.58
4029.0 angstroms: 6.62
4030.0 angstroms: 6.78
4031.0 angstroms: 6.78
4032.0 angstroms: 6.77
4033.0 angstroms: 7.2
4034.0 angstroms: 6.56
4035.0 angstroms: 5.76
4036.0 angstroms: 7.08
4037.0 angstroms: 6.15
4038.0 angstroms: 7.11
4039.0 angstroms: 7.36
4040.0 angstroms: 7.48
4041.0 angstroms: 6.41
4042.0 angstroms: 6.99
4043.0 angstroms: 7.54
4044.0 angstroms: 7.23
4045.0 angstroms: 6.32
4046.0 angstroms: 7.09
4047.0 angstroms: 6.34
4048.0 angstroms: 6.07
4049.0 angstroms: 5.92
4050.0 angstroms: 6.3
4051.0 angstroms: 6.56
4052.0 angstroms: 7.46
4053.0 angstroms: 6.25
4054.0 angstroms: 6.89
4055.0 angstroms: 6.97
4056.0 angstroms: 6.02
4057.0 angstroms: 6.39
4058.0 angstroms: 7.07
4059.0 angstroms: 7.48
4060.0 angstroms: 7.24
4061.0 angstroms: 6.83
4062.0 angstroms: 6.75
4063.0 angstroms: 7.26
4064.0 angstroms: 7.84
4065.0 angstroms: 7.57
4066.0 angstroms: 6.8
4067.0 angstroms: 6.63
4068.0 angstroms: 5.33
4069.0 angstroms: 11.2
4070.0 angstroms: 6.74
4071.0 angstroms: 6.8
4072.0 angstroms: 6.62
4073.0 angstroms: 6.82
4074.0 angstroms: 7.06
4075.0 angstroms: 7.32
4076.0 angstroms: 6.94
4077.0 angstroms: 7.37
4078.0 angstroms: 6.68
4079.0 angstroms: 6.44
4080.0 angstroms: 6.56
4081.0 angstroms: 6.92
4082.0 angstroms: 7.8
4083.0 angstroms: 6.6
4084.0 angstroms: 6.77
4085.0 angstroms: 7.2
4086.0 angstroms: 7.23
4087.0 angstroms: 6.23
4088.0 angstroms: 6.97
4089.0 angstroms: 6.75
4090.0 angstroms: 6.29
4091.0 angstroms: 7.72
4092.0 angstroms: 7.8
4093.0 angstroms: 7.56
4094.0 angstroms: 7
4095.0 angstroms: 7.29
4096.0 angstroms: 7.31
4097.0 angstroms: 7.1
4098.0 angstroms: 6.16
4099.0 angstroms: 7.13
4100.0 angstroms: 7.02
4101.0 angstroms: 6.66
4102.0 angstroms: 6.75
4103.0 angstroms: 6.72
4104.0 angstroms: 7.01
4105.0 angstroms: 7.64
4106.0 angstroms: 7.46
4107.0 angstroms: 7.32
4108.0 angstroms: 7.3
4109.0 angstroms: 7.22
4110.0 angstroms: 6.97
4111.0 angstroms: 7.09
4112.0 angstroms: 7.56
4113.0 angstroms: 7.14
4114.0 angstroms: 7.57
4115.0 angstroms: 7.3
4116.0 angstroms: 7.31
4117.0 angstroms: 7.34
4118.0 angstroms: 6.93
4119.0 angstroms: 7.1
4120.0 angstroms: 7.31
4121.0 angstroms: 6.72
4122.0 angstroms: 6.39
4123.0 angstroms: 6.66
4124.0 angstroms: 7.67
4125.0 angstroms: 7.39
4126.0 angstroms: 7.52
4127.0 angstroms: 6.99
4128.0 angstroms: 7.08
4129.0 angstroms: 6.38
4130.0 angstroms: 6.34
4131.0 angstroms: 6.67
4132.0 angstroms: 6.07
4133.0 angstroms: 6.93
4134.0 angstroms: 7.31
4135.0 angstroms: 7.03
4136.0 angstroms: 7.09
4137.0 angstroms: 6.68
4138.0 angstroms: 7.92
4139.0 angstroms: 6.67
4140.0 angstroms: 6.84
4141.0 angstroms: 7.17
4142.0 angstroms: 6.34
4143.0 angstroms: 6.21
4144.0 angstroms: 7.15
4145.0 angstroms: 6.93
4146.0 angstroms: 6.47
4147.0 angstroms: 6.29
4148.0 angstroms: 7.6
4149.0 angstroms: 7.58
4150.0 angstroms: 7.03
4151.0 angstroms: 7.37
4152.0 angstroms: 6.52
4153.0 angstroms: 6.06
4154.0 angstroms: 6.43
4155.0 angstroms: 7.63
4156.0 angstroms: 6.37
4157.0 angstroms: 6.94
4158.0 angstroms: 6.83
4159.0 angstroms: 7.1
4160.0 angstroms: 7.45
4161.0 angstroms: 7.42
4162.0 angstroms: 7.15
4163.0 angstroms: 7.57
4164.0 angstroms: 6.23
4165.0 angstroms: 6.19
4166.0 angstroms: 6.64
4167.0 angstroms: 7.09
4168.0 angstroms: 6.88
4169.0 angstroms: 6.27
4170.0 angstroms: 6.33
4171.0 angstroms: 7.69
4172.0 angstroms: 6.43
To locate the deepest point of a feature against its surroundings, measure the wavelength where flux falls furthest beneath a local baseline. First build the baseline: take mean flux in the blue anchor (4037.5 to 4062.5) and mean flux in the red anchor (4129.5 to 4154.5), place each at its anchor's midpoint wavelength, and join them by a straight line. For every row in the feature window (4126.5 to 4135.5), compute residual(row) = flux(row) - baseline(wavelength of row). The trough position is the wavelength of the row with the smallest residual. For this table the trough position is 4132.0 angstroms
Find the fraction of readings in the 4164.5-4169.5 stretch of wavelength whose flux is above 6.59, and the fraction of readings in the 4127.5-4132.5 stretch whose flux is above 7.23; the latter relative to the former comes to 0.0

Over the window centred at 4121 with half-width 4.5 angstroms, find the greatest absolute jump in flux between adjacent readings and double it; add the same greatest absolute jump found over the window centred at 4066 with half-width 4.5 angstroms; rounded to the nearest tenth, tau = 7.9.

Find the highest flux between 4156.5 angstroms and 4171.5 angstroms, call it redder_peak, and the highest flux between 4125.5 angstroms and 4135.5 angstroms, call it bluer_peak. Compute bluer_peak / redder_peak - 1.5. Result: -0.52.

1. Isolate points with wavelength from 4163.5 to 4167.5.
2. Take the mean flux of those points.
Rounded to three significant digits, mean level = 6.54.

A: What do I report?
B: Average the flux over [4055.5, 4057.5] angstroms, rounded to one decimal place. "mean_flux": 6.2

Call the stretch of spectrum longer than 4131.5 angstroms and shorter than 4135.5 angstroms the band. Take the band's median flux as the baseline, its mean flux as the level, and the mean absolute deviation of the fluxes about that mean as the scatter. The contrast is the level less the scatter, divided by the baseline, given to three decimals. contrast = 0.924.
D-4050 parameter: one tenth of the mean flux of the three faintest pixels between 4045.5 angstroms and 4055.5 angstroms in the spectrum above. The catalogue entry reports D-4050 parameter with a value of 0.608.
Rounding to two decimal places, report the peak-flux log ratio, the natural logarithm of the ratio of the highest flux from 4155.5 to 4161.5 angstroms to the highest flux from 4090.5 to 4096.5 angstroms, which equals -0.05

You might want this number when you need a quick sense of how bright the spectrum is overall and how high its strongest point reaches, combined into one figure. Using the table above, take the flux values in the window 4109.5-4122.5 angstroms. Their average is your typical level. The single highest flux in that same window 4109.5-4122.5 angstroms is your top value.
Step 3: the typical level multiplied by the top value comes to 54.0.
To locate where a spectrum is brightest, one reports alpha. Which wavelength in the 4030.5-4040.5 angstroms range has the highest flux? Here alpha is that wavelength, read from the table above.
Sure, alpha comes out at 4040.0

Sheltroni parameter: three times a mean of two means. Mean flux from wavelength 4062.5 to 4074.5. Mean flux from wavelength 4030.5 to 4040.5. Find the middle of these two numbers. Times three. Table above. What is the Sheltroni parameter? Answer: 21.1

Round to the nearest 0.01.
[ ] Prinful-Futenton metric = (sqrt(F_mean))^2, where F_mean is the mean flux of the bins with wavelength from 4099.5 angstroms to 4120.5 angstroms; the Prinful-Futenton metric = 7.18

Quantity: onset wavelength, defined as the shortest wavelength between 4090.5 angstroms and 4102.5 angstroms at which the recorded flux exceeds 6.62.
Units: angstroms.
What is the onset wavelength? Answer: 4091.0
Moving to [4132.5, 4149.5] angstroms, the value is 4133.0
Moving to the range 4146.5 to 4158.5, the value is 4148.0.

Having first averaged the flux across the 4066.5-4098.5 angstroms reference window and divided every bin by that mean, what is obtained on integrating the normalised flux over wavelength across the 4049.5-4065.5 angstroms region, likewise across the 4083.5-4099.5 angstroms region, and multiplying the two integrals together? 252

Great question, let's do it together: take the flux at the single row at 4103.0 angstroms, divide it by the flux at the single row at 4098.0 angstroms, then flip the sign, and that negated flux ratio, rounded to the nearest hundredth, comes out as -1.09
